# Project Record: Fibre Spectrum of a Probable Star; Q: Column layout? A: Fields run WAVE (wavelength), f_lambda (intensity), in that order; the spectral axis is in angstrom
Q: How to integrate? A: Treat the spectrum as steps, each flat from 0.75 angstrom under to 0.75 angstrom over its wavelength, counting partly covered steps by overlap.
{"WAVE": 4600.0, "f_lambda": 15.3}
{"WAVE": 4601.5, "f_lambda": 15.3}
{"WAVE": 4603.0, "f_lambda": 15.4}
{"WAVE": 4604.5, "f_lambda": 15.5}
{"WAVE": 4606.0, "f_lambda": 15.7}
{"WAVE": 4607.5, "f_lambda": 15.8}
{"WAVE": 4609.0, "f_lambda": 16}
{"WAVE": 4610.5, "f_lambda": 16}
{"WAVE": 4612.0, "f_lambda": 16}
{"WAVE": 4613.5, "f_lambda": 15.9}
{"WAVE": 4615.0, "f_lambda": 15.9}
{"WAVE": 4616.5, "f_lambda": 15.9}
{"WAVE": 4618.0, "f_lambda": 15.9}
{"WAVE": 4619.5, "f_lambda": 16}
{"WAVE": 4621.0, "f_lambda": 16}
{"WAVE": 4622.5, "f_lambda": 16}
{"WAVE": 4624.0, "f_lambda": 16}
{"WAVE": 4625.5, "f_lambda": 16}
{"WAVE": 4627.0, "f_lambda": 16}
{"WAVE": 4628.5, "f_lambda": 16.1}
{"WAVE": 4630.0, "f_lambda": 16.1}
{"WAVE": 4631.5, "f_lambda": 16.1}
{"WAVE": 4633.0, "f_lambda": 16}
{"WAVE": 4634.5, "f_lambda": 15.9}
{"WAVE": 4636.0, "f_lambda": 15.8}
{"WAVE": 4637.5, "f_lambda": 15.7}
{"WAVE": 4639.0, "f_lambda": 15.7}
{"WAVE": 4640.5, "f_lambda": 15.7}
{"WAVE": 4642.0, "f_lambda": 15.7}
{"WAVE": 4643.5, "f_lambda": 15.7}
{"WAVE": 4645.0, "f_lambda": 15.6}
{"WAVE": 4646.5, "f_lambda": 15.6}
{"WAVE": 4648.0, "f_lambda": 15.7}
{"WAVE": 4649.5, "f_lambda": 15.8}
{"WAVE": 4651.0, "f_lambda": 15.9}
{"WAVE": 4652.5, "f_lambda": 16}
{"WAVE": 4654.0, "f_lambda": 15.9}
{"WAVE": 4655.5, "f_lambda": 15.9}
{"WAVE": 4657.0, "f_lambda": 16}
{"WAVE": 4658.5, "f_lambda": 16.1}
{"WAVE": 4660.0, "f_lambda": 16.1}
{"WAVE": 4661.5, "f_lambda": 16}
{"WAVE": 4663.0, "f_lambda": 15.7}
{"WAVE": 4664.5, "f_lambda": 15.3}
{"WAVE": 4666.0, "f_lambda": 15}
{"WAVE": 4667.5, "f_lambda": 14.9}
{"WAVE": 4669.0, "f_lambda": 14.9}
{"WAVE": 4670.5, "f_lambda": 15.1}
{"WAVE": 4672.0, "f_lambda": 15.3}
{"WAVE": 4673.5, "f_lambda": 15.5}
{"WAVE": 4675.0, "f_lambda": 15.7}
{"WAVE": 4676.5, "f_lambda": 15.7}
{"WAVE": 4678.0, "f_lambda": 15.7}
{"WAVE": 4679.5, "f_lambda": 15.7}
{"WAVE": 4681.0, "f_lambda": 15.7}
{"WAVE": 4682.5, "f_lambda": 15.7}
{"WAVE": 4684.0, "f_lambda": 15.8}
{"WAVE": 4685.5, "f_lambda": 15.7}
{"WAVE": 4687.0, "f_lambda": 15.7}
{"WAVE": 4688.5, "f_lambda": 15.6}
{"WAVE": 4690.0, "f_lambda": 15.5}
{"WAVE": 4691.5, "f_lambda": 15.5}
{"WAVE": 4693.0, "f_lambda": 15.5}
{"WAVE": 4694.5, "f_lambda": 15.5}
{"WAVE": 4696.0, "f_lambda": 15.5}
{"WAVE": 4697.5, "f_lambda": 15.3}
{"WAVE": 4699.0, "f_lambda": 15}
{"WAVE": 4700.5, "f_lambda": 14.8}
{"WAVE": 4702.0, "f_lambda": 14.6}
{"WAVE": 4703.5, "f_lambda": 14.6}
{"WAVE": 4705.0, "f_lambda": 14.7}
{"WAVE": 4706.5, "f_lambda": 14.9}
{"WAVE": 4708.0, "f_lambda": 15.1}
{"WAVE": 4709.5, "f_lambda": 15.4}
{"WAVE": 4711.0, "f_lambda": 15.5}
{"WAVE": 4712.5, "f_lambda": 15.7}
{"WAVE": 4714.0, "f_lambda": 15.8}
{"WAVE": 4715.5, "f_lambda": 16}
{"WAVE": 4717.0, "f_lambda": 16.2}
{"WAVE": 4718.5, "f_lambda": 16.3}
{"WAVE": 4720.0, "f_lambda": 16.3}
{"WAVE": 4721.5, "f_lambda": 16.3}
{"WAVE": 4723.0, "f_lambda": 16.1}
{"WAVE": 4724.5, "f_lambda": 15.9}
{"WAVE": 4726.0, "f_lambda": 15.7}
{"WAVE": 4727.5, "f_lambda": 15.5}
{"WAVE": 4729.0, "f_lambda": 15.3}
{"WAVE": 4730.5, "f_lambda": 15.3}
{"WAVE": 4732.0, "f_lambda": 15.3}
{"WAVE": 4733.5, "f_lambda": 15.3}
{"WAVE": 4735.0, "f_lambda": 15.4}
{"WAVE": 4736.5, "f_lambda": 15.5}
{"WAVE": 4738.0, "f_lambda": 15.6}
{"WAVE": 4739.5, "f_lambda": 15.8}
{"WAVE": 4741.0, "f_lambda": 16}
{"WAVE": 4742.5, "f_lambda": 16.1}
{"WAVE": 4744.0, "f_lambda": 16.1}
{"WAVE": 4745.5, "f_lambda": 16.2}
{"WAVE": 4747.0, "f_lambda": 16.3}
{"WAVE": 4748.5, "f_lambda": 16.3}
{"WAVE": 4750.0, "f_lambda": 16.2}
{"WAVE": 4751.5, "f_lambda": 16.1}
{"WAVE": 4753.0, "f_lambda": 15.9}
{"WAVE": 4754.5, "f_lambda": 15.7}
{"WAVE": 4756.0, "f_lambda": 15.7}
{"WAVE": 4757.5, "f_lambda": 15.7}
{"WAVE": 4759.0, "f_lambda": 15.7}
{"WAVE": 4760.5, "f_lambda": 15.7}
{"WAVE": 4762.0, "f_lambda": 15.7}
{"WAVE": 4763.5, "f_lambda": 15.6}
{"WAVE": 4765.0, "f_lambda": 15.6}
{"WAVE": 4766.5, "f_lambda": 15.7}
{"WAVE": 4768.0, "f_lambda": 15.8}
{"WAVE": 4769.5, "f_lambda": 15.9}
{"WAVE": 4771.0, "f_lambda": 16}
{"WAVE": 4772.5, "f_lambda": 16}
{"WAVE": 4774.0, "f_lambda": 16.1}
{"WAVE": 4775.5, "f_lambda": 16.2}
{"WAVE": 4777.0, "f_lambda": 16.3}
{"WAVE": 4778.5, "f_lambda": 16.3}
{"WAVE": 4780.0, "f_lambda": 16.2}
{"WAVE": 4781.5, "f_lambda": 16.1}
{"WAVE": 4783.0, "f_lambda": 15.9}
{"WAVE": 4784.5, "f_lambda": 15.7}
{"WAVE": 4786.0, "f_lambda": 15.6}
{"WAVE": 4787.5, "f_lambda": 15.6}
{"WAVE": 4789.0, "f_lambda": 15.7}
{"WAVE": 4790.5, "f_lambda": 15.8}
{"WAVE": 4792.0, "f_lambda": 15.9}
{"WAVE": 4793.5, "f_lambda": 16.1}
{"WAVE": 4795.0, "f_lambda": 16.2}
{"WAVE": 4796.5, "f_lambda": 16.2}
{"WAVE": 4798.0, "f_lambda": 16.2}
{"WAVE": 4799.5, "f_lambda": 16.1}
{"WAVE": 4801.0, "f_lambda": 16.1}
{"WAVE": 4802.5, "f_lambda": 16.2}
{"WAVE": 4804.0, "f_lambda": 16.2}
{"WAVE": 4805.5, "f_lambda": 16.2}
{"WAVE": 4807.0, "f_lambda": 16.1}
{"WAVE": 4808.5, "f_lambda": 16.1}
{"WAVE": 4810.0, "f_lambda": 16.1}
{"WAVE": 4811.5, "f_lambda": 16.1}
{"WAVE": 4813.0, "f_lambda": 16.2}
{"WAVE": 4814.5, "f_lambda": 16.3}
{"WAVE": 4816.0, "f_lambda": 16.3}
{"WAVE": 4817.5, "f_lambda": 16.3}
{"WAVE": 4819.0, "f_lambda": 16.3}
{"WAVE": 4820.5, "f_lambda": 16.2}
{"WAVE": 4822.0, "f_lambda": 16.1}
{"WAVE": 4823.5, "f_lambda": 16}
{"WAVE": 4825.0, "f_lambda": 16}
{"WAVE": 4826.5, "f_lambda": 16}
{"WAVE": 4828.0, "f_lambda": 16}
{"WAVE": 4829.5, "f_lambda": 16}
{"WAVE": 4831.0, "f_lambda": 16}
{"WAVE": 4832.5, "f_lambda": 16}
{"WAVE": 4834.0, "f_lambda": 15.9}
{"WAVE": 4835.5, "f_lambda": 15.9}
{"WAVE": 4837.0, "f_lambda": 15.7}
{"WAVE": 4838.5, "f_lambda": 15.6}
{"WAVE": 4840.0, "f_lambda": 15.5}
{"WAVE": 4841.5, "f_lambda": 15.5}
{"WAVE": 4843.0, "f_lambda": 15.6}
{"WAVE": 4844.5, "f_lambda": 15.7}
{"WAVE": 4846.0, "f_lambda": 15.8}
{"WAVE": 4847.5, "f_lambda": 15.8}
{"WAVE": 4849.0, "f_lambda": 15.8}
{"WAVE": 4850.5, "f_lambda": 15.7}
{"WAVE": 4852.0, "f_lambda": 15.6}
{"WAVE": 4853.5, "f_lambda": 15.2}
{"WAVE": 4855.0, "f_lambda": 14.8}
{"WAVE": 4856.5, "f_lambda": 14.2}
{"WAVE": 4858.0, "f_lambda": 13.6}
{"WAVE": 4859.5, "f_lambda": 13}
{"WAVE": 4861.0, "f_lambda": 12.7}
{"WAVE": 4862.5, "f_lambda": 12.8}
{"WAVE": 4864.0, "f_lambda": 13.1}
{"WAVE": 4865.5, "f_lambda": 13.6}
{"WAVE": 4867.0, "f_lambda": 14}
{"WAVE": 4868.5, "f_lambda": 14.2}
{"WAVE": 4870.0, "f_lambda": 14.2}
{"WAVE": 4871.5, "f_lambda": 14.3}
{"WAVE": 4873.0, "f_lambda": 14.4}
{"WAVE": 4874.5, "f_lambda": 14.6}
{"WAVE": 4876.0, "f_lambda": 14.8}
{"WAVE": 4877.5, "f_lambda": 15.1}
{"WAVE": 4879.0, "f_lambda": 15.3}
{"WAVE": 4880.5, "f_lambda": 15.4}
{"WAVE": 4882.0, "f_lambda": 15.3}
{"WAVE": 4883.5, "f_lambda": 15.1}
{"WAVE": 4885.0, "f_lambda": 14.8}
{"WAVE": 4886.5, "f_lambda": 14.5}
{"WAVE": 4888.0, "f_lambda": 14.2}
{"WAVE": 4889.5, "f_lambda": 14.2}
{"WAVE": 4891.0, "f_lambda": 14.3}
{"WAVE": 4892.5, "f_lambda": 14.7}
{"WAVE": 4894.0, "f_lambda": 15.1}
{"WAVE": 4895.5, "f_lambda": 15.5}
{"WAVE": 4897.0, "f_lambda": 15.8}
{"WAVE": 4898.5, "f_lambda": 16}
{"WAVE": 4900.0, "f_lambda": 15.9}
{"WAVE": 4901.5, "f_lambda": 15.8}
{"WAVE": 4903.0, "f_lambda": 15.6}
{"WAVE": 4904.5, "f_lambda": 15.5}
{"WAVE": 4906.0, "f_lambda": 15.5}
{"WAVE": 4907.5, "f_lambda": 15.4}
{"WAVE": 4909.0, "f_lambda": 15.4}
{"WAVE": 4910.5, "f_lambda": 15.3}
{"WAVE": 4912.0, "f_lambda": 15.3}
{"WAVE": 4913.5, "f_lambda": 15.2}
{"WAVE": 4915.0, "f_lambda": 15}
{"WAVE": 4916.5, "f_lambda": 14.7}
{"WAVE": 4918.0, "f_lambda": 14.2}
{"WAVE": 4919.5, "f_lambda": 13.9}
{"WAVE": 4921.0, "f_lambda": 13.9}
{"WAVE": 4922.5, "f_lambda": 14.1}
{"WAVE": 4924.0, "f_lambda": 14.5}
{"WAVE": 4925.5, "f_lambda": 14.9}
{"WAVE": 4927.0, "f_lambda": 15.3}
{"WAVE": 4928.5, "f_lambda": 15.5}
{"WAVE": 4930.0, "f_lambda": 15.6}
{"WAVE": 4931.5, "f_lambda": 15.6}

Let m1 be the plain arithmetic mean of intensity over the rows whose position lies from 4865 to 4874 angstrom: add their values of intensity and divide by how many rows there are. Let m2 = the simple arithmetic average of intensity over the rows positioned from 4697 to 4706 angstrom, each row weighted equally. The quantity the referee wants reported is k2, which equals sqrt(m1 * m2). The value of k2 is 14.5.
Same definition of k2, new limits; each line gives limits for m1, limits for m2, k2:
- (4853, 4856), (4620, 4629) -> 15.5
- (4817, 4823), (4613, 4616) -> 16.1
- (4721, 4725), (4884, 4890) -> 15.2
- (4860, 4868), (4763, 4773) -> 14.5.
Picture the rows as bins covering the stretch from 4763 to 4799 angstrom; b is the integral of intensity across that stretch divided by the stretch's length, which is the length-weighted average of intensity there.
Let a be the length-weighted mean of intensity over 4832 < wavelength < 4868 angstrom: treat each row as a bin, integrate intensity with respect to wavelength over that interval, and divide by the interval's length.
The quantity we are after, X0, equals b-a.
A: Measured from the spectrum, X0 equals 1.08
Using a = 14.9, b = 15.95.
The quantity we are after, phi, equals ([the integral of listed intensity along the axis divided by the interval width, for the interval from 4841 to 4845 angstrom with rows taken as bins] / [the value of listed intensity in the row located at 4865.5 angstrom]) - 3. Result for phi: -1.85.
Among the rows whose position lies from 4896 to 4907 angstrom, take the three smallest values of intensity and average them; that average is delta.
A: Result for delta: 15.53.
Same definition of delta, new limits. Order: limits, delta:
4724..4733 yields 15.30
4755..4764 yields 15.67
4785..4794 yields 15.63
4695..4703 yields 14.80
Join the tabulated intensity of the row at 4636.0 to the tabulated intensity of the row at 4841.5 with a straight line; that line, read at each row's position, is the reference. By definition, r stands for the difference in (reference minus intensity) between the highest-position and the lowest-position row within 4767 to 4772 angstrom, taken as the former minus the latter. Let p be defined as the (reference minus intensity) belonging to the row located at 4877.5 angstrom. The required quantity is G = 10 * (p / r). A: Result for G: -17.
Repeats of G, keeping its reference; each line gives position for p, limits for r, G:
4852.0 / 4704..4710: 2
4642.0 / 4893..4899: -1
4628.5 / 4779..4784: -10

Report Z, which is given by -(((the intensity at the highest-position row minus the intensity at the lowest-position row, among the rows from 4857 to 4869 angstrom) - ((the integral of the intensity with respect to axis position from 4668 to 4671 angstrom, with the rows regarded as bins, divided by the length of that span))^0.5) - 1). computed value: 4.3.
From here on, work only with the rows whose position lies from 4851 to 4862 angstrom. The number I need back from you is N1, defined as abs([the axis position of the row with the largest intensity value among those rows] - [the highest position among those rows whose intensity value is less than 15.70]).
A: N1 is 9.0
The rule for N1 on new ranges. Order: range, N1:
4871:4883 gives 1.5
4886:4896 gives 0.0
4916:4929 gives 0.0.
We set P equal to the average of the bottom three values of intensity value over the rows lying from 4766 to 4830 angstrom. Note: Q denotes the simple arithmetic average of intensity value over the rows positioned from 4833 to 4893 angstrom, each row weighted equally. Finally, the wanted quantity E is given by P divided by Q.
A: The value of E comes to 1.06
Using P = 15.6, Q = 14.8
